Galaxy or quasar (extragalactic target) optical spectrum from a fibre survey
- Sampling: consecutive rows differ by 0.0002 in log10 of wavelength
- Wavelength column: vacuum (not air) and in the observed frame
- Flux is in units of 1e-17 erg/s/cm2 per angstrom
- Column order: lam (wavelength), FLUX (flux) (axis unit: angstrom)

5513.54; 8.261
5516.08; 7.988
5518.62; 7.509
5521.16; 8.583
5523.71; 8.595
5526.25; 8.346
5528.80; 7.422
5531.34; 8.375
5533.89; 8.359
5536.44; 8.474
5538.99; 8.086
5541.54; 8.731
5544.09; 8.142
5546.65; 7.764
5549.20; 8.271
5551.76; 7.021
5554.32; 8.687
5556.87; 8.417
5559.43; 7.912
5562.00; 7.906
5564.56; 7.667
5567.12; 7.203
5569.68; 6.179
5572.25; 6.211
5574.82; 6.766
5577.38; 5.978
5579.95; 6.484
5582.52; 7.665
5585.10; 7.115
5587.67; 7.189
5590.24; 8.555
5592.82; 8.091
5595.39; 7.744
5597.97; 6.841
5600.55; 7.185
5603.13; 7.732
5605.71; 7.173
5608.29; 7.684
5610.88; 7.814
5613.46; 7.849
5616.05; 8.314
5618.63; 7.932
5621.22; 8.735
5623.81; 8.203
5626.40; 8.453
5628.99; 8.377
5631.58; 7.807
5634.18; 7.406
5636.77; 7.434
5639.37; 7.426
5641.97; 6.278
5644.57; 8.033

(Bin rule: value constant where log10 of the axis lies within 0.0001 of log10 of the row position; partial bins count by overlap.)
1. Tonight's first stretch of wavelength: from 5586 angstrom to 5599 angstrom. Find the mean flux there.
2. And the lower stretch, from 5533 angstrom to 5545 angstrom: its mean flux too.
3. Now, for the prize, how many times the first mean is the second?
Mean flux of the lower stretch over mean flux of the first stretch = 1.09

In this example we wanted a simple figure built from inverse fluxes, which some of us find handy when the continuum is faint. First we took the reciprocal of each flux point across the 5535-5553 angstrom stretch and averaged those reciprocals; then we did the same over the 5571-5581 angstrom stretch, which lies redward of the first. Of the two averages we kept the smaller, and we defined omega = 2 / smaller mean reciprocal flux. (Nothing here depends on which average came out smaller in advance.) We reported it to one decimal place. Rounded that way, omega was 16.1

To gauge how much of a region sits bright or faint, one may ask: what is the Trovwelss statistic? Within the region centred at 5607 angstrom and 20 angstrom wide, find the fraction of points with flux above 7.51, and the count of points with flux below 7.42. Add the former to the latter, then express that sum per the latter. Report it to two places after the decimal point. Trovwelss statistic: 1.21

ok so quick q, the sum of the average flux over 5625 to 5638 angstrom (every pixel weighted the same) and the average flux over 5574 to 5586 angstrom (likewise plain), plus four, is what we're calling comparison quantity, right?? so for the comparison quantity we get 18.7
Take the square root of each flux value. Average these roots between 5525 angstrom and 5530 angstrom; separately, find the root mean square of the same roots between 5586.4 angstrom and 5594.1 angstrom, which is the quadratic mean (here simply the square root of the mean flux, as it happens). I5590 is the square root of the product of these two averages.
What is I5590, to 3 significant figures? 2.81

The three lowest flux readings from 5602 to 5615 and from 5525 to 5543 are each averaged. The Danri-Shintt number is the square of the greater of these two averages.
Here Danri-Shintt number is 63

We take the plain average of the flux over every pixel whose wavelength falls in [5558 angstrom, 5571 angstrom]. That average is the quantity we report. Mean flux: 7.4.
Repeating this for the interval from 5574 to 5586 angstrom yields 6.8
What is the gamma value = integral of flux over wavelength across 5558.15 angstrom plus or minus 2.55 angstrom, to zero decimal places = 42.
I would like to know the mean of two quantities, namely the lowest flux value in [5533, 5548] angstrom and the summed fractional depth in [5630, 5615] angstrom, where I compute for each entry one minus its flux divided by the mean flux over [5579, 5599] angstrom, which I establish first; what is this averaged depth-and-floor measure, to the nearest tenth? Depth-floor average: 3.5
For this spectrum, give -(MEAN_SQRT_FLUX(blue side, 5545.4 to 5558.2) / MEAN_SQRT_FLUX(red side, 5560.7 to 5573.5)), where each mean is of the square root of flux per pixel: -1.07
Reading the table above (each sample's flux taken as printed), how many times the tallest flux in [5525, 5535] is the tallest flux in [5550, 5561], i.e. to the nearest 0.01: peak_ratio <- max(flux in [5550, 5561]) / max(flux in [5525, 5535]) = 1.04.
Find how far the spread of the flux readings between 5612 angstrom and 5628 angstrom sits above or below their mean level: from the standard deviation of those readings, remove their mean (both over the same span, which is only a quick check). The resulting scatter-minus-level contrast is -7.9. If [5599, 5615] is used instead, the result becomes -7.3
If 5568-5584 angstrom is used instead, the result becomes -6.0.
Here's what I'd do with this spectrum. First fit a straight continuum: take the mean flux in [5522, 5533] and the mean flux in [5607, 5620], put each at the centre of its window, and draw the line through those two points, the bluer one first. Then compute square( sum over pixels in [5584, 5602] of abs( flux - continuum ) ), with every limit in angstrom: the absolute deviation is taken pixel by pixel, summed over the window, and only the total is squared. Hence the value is 20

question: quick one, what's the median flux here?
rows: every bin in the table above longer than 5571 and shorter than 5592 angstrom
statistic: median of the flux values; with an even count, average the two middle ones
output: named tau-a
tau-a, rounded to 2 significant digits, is 6.9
